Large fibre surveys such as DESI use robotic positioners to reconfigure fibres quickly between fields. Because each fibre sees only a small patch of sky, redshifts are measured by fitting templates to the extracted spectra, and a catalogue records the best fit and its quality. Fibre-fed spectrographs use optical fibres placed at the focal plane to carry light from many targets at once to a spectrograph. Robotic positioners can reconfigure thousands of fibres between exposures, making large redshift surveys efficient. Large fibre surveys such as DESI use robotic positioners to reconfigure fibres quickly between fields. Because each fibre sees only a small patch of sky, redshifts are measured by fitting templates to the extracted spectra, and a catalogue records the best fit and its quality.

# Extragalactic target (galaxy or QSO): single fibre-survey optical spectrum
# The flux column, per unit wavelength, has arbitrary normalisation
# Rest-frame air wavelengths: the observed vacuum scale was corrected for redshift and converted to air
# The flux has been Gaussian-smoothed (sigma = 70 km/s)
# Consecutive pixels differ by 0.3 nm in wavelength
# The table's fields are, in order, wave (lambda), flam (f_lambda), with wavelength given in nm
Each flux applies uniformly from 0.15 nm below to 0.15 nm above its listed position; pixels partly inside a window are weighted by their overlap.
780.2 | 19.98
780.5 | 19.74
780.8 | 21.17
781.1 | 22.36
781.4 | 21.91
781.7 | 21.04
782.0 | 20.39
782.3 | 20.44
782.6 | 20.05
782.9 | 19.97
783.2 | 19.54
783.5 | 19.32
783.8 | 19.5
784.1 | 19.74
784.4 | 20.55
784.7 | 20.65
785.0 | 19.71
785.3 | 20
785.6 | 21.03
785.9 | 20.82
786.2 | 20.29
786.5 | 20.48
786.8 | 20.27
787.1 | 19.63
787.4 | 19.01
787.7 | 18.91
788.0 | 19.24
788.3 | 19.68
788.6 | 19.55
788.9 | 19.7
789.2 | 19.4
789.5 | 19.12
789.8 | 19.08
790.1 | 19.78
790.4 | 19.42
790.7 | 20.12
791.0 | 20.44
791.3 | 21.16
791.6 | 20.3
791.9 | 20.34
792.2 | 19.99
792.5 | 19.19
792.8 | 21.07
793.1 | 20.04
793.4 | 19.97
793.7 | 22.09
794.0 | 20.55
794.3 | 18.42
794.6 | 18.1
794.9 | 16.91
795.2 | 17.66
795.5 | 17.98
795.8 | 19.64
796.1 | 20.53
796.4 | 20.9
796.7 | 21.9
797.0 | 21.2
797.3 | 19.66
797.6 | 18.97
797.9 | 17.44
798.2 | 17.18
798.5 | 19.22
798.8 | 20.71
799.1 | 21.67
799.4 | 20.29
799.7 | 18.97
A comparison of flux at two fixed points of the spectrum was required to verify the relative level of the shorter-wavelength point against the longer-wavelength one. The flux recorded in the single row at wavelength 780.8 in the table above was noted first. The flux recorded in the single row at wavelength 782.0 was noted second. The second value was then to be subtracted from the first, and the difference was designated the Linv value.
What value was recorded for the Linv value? 0.8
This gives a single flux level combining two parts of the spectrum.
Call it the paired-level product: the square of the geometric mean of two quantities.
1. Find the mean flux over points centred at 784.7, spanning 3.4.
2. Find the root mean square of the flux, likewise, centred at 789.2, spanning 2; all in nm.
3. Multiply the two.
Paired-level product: 392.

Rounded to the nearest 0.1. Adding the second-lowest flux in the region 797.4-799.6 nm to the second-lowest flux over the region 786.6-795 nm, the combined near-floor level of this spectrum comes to 35.5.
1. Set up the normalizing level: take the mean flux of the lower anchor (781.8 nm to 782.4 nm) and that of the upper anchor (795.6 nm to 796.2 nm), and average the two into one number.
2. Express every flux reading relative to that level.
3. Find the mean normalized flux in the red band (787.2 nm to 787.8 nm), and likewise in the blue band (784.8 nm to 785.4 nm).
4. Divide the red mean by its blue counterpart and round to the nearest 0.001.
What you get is 0.955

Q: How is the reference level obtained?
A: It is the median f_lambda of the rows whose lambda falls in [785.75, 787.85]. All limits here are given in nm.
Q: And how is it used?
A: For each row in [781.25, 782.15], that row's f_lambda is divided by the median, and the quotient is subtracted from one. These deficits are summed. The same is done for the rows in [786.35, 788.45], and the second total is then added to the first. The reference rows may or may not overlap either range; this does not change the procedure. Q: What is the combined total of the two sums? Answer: 0.11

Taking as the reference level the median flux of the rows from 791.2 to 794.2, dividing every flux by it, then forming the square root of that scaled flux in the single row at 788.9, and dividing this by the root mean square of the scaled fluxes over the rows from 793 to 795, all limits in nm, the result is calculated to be 1.03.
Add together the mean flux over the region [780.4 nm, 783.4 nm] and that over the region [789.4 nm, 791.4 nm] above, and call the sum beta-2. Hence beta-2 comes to 40.5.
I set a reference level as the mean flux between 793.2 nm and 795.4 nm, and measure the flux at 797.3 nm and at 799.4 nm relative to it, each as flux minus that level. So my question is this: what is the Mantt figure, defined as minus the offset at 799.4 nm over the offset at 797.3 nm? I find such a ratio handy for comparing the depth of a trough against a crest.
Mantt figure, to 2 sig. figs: -2.1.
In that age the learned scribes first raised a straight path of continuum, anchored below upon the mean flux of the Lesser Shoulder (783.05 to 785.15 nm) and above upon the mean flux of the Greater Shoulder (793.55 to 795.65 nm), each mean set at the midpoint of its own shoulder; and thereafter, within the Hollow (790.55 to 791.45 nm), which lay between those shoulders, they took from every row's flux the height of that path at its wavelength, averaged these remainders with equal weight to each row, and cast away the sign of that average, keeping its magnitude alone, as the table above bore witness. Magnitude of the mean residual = 1.4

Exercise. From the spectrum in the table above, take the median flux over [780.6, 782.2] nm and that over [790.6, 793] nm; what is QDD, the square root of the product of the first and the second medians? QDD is 20.7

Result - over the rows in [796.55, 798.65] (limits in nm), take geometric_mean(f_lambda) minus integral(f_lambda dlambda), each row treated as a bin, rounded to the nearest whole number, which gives -21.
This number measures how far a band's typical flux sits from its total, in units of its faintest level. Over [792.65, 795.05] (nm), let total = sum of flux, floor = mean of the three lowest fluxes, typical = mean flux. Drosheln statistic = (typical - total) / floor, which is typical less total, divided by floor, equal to -7.72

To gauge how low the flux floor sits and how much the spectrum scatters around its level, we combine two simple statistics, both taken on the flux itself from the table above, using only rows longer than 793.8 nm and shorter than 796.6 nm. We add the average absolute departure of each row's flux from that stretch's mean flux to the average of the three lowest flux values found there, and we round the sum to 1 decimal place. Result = 18.8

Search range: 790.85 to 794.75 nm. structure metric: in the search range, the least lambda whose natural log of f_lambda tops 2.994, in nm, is 791.0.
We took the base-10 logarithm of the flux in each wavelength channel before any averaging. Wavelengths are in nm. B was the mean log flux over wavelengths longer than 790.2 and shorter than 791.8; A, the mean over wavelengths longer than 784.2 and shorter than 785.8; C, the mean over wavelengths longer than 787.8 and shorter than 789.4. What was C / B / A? 0.754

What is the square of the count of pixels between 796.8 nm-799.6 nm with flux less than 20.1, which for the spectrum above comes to 25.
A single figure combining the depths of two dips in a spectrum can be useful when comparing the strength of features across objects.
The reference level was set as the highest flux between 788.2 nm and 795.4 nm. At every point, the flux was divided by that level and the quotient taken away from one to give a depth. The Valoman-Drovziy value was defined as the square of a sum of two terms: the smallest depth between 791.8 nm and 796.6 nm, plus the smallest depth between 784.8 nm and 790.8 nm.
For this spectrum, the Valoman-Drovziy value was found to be 0.0023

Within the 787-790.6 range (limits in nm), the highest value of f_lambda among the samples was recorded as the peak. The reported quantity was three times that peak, 59.3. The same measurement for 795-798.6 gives 65.7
